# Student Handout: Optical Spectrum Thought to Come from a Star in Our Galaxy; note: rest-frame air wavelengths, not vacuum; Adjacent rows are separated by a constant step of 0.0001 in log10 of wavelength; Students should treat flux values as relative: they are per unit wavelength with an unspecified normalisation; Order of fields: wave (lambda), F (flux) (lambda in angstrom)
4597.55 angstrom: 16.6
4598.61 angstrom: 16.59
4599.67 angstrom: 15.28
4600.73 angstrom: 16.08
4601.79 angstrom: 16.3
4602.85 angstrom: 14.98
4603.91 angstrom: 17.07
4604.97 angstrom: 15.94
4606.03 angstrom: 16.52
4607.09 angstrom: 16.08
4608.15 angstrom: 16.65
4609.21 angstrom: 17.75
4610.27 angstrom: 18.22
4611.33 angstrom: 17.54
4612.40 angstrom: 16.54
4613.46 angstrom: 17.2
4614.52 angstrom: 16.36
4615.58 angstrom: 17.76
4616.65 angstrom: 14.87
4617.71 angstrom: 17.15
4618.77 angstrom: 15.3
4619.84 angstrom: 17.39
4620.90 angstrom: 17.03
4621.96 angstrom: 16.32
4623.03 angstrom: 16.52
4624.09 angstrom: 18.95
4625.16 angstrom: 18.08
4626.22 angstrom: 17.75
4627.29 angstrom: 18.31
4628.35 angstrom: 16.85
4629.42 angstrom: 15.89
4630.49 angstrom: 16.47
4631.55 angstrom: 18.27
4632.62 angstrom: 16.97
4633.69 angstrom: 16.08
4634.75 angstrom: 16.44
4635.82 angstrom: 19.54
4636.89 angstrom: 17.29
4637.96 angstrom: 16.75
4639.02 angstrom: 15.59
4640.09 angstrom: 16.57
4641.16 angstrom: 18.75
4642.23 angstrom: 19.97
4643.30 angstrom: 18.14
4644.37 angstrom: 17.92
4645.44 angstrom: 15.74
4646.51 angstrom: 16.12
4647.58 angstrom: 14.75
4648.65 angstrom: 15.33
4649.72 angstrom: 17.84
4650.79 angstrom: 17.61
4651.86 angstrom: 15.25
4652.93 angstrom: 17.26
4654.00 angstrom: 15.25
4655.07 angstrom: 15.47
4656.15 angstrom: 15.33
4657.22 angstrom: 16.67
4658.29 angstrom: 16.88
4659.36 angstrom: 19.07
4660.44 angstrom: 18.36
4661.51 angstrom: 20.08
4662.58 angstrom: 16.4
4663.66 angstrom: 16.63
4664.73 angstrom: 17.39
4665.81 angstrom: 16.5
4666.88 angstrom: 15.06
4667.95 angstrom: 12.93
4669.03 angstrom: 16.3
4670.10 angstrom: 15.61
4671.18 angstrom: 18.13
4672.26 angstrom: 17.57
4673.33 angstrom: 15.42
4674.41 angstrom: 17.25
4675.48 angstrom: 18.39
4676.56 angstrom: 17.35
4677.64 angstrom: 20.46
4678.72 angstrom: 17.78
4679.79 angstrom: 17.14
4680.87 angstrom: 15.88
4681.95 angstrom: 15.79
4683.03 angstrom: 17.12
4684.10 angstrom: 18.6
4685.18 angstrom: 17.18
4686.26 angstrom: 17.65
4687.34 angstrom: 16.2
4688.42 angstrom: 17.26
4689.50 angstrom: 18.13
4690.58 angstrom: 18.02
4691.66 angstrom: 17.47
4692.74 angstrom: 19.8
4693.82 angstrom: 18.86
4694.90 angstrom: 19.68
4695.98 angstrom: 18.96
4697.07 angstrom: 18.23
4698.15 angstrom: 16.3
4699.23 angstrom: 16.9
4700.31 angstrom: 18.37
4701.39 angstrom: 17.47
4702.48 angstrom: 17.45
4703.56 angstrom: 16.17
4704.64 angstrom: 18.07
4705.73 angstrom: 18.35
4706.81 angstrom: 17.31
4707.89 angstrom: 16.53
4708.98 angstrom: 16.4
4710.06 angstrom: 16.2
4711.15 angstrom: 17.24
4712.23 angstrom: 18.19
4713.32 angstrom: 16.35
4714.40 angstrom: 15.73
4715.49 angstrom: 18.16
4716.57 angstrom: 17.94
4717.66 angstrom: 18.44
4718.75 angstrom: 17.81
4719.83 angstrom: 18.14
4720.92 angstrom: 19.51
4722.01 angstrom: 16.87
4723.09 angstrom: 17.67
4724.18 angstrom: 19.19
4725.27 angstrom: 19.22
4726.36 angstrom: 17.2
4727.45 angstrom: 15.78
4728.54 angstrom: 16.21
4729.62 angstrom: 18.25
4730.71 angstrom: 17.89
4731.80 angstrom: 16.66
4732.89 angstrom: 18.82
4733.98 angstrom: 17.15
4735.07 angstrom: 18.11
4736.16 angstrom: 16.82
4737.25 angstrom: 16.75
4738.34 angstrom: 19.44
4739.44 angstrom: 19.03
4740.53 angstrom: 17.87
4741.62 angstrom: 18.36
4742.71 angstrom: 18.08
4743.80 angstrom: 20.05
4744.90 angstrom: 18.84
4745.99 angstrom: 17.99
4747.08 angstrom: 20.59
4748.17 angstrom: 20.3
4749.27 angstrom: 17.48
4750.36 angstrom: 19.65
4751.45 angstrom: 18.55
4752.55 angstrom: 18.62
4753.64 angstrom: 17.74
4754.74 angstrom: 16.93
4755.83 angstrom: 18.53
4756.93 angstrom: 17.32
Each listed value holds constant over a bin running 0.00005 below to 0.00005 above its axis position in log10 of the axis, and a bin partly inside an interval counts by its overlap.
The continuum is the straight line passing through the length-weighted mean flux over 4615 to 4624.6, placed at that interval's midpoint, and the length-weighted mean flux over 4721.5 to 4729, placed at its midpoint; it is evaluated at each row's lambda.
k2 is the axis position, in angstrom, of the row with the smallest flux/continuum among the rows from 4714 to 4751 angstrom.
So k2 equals 4727.45 angstrom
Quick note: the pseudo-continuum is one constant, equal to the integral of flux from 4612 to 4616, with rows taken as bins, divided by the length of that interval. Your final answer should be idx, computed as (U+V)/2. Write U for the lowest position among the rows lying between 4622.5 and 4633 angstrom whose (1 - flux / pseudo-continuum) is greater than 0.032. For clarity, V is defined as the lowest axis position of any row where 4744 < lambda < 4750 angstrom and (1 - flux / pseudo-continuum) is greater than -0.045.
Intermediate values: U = 4629.42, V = 4749.27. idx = 4689.3 angstrom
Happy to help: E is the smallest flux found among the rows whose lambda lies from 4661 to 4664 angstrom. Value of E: 16.4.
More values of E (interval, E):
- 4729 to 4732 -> 16.66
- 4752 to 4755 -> 16.93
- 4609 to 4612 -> 17.54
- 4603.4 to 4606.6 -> 15.94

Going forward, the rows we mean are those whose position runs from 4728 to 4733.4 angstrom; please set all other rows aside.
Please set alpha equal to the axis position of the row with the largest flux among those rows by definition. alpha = 4732.89 angstrom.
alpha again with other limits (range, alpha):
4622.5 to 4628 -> 4624.09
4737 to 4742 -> 4738.34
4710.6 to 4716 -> 4712.23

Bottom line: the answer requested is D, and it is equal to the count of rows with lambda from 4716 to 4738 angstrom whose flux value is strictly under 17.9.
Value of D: 11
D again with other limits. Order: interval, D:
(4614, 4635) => 16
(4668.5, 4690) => 15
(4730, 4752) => 7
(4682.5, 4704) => 11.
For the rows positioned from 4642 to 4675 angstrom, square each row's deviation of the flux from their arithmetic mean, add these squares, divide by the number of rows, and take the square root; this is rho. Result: 1.55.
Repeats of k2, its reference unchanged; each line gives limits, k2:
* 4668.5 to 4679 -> 4673.33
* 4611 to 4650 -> 4647.58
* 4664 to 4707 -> 4667.95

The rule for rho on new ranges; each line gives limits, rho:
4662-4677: 1.37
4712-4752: 1.20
